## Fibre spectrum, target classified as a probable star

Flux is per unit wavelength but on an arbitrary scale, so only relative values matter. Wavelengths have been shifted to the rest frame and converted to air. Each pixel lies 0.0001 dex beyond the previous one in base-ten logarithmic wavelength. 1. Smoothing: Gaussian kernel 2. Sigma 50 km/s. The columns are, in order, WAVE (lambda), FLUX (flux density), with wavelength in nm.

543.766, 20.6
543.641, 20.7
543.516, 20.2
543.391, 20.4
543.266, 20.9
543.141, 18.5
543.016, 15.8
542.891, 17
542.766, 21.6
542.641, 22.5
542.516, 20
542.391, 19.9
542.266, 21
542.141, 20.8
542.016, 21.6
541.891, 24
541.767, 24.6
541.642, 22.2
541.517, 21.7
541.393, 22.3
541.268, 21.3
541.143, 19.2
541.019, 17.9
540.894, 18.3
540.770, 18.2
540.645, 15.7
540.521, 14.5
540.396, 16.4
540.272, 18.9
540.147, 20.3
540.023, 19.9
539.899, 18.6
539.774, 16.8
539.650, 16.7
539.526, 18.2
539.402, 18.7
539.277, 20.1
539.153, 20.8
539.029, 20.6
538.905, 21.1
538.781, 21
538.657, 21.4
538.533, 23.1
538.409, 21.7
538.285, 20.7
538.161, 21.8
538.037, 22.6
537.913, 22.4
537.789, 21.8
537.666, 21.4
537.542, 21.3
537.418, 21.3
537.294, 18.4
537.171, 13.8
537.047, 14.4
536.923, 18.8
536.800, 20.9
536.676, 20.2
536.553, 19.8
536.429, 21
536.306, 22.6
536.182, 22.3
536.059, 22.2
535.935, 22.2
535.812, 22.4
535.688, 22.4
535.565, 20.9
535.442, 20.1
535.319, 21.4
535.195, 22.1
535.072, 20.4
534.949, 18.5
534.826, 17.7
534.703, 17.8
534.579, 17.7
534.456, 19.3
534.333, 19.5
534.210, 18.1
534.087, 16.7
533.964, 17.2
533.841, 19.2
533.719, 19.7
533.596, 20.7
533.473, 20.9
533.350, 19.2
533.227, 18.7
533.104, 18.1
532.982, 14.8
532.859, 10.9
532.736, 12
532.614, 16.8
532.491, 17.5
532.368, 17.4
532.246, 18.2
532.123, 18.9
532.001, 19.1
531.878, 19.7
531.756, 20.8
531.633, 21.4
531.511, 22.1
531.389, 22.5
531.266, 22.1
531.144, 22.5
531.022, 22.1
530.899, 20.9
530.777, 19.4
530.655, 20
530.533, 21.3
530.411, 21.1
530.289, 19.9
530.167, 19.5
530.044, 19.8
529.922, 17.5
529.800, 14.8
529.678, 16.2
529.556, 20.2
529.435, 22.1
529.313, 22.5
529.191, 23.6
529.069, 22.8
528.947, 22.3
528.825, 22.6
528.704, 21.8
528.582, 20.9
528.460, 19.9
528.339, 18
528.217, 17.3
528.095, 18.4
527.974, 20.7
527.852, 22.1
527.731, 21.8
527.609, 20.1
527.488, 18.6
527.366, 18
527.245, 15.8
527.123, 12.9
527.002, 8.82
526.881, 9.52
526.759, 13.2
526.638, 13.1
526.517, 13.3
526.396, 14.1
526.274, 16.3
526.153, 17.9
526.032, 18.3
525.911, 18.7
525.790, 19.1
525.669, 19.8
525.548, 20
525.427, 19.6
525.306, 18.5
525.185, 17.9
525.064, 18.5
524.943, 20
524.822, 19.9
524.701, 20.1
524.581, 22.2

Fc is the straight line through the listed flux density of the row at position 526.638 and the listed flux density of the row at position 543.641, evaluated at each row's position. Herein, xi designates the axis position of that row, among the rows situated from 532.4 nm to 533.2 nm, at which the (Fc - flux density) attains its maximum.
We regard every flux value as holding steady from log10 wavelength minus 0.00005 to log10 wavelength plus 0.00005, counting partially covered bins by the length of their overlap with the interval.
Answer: 532.859 nm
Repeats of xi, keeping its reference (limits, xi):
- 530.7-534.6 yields 532.859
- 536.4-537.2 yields 537.171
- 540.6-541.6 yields 540.645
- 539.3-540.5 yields 540.396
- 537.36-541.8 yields 540.521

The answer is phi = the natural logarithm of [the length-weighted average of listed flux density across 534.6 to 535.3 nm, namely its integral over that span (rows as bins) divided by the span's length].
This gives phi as 2.96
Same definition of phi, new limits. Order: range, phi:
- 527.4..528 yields 3.02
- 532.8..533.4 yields 2.79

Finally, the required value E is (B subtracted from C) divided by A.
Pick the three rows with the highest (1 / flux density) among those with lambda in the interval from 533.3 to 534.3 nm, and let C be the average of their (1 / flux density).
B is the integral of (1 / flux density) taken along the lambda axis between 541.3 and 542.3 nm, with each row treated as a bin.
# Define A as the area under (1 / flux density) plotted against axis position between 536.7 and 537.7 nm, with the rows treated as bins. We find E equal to 0.23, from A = 0.0547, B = 0.0450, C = 0.0578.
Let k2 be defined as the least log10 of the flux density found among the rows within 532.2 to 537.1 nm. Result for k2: 1.04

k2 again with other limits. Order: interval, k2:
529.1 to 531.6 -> 1.17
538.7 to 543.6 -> 1.16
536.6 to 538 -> 1.14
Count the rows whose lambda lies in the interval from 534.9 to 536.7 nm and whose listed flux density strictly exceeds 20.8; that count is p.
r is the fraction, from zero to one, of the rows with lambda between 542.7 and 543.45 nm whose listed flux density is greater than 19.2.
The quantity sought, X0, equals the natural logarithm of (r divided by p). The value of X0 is -3.0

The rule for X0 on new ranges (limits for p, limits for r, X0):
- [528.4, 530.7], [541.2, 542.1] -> -2.3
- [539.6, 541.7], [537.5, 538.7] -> -1.4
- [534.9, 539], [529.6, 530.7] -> -3.5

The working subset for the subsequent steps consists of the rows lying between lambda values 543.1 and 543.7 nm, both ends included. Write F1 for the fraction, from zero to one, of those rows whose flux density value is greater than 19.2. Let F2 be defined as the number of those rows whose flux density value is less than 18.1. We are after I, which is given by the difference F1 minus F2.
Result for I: 0.8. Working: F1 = 0.80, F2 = 0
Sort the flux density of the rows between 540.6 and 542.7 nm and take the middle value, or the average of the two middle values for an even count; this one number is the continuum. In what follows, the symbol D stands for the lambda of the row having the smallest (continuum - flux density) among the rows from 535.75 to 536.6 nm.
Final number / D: 536.306 nm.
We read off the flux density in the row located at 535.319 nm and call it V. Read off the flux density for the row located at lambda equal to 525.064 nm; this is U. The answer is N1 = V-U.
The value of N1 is 2.9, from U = 18.5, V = 21.4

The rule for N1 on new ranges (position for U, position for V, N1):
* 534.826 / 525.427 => 1.9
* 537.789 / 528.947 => 0.5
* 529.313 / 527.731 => -0.7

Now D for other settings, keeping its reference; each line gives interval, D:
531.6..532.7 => 531.633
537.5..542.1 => 541.767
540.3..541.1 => 540.894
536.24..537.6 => 536.306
